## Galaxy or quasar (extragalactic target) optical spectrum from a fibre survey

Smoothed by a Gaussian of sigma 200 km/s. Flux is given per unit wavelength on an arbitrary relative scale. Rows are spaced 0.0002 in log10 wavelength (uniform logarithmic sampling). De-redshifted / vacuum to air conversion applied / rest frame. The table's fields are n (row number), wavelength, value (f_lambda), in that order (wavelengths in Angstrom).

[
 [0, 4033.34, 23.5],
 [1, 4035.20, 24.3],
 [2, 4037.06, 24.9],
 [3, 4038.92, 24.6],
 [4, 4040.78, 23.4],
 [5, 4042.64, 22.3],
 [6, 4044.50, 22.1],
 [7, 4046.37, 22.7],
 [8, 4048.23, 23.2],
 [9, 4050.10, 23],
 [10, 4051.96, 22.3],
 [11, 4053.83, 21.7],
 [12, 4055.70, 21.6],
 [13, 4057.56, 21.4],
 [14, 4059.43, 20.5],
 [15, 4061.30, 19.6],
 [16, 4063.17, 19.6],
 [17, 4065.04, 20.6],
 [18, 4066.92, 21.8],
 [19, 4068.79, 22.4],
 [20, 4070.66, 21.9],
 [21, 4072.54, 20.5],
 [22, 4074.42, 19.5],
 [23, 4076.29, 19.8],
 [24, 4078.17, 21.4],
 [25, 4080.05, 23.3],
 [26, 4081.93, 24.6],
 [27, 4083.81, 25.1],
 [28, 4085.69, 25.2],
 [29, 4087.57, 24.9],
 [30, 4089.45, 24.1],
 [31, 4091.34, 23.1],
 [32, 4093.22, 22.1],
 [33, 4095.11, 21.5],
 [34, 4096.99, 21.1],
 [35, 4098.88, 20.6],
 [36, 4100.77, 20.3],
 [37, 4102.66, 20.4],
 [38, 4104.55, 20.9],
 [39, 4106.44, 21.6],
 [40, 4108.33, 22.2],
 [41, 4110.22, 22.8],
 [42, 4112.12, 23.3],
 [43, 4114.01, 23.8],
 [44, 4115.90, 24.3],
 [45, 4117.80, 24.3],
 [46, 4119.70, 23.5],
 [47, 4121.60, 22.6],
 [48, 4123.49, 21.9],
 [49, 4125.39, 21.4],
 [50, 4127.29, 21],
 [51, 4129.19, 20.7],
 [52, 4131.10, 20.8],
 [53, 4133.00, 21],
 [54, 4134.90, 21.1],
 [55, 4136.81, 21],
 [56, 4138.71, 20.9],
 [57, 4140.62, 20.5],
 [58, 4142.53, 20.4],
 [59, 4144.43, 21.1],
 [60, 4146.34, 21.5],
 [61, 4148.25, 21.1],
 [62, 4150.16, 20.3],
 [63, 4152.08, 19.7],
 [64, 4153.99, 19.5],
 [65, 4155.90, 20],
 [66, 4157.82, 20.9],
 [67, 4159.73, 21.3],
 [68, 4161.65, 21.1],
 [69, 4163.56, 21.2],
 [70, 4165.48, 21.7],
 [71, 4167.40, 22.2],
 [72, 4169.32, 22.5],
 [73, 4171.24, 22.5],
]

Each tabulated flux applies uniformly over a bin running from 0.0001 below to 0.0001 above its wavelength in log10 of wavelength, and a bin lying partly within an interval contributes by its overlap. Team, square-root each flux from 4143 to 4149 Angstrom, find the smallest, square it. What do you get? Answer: 21.1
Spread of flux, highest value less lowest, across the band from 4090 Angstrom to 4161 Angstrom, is 4.8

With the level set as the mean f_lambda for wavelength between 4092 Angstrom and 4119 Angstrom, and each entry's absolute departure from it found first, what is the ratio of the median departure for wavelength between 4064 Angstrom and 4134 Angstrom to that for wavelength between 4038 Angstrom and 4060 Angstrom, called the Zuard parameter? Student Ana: 1.9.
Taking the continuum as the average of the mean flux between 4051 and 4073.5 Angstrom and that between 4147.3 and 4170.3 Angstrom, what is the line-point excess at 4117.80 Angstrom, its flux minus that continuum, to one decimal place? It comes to 3.2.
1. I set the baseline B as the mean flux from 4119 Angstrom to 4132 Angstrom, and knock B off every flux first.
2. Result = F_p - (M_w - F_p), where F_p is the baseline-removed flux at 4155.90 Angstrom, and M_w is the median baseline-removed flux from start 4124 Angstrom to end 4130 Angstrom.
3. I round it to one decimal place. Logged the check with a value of -2.7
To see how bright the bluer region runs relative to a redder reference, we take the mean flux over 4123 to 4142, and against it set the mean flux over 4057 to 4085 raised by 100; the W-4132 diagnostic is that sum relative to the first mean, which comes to 5.8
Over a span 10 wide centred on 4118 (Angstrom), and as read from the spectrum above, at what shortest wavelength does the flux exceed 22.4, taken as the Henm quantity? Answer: 4114.01 Angstrom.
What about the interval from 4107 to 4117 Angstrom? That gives 4110.22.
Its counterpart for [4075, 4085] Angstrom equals 4080.05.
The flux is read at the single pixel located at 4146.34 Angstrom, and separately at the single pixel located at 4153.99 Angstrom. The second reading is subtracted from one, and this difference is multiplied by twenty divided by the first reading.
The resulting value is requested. -17.2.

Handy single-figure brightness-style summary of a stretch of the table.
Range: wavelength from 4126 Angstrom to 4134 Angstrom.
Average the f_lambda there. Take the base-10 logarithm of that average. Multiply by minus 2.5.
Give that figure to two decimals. -3.30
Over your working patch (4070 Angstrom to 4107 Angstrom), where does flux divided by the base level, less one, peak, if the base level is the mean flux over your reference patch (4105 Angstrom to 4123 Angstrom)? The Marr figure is 4085.69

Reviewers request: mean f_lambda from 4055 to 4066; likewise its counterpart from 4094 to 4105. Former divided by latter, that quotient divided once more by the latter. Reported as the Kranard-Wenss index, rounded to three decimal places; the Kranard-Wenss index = 0.047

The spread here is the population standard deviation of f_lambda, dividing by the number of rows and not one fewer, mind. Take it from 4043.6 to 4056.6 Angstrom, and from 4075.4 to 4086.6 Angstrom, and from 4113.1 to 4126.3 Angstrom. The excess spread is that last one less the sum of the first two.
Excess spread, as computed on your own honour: -1.5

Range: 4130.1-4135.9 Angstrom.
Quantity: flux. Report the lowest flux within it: 20.8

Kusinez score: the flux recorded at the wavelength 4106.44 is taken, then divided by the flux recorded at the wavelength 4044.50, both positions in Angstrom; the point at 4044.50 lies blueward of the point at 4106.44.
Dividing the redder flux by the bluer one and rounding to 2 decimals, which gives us 0.98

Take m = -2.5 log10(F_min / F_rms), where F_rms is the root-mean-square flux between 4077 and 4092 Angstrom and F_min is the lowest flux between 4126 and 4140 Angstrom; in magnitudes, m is 0.160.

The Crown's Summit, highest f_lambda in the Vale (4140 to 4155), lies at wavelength 4146.34 Angstrom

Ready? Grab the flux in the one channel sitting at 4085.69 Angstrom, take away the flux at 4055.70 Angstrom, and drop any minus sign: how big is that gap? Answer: 3.6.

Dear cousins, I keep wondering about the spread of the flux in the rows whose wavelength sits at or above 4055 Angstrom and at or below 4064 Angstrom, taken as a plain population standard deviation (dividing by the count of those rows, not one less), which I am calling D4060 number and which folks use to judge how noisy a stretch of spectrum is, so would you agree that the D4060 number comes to 0.85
